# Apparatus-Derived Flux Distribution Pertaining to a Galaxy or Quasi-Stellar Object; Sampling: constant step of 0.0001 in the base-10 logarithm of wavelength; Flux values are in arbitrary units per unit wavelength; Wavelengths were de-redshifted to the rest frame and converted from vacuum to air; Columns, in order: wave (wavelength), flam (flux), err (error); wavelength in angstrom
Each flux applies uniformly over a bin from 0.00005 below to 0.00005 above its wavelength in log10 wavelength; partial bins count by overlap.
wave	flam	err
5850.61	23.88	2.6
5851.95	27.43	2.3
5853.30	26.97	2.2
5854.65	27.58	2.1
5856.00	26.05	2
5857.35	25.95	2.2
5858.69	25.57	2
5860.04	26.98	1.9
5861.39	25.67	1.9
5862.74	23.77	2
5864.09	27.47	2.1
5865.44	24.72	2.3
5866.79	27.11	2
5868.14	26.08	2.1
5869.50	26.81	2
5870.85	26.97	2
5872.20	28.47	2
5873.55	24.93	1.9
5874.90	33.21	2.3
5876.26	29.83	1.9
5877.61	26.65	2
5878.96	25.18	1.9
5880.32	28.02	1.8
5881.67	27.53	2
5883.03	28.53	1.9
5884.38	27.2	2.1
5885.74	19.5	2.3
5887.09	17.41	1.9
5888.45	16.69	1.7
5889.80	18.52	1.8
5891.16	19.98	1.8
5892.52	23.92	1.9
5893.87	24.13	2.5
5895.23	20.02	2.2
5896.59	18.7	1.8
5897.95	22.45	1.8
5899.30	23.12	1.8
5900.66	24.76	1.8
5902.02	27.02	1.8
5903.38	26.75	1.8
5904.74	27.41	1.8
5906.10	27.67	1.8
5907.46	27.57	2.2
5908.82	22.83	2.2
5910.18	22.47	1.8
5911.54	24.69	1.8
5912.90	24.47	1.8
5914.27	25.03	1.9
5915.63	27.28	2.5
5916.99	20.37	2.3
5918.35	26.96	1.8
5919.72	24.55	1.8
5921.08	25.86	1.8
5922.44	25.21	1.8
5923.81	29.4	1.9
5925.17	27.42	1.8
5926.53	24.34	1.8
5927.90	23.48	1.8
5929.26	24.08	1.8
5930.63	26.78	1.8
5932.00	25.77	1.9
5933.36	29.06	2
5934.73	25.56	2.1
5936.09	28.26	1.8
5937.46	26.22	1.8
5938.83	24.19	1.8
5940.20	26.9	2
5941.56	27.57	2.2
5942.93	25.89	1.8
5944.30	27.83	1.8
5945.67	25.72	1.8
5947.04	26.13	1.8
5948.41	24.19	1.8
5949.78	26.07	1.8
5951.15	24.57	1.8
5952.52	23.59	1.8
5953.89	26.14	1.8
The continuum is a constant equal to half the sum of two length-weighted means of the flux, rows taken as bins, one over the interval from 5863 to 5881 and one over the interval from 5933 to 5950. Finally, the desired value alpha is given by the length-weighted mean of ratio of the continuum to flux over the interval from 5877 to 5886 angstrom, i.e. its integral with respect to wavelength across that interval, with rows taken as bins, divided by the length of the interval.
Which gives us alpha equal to 1.03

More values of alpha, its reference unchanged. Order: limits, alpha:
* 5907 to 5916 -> 1.09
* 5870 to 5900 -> 1.15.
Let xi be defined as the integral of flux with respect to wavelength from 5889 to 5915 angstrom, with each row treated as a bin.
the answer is 617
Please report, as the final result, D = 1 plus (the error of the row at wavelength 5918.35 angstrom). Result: 2.8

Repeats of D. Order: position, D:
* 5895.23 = 3.2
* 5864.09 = 3.1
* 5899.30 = 2.8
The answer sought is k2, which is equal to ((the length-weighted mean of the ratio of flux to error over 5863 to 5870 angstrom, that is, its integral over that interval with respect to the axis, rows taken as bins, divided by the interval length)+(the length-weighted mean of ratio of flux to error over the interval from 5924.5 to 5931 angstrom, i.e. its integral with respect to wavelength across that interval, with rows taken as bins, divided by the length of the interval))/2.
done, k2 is 13.3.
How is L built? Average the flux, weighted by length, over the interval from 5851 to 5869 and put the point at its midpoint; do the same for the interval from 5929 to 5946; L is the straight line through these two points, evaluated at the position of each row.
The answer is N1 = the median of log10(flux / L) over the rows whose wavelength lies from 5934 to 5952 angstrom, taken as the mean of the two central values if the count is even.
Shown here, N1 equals -0.008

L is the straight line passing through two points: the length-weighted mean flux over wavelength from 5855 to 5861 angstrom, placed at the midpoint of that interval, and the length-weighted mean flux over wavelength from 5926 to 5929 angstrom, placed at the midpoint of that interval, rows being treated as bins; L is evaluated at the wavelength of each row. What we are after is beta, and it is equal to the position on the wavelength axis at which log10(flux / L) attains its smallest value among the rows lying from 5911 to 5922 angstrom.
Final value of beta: 5916.99 angstrom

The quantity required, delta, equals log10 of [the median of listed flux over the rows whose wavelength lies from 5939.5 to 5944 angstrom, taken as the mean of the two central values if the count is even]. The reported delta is 1.43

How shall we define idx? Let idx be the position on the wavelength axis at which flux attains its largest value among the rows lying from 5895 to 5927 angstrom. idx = 5923.81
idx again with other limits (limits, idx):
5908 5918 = 5915.63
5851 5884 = 5874.90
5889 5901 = 5900.66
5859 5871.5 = 5864.09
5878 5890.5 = 5883.03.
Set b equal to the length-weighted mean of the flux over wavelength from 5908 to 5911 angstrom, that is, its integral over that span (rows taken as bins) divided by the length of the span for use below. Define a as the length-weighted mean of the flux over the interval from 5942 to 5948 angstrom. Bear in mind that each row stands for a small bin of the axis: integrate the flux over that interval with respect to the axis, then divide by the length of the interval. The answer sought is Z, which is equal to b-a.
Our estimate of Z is -3.3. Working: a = 26.3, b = 23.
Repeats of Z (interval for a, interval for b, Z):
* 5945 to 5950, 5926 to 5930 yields -1.5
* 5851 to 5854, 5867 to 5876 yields 0.9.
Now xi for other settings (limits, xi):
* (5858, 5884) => 703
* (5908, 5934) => 657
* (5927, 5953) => 673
